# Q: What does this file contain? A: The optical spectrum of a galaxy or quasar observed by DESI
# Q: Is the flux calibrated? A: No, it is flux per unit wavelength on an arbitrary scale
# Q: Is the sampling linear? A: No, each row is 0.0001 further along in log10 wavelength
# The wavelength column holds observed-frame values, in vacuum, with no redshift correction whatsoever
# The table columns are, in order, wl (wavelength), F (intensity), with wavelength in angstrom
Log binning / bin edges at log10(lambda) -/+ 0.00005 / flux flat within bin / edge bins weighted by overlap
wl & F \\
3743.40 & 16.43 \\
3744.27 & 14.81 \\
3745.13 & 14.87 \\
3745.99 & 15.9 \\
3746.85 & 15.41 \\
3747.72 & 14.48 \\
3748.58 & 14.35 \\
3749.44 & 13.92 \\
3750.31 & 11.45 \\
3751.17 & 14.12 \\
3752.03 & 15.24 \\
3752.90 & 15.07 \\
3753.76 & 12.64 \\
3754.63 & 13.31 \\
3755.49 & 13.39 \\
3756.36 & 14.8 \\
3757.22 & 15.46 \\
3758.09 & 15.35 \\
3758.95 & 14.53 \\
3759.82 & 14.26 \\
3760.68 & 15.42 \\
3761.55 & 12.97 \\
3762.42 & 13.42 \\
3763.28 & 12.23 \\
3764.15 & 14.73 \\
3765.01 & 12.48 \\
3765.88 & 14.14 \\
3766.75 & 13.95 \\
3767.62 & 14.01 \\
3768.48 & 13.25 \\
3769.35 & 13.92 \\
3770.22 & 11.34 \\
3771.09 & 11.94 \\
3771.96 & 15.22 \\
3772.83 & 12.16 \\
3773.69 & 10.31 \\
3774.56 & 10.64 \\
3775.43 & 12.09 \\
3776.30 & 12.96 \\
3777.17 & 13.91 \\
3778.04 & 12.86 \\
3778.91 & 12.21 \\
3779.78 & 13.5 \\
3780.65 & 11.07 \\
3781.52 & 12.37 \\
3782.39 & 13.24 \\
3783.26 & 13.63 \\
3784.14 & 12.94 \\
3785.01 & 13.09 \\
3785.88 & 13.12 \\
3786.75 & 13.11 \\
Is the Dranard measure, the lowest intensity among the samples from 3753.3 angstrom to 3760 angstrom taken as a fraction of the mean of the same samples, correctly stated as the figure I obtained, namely 0.889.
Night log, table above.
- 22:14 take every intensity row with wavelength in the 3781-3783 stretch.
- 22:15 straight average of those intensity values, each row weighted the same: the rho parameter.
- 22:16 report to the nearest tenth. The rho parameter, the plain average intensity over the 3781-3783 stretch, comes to 12.8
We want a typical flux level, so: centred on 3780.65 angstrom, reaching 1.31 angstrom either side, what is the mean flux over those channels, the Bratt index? 12.3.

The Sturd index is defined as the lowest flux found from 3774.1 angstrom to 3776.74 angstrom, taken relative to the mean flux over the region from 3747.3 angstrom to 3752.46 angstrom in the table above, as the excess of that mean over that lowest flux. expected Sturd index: 3.3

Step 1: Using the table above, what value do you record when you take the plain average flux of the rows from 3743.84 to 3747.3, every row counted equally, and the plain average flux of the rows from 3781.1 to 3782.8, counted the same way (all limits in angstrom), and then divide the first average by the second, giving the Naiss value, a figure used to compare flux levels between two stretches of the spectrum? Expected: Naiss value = 1.19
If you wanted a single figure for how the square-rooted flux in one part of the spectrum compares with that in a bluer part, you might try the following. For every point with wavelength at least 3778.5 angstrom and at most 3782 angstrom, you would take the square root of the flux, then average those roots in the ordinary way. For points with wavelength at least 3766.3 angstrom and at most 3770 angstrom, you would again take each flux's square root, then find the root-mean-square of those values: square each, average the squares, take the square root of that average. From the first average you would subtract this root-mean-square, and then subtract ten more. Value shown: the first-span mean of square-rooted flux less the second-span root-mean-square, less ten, -10.21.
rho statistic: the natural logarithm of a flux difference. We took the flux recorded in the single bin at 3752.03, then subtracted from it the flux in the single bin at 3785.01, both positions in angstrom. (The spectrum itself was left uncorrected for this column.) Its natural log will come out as 0.77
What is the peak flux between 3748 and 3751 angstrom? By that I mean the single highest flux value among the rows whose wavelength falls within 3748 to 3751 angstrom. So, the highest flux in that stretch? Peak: 14.35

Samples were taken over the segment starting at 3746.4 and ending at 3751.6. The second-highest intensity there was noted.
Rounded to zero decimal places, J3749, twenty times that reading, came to 290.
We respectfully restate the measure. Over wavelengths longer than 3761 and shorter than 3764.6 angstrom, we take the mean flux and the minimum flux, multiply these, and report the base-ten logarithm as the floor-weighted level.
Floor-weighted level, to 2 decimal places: 2.21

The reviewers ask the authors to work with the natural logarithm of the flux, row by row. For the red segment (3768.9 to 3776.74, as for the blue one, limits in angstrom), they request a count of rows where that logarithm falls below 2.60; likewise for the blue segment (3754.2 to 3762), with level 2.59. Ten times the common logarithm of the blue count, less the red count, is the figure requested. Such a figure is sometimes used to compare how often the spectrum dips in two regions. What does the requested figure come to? -4.0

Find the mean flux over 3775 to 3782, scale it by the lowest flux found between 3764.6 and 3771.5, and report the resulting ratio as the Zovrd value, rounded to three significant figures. 1.11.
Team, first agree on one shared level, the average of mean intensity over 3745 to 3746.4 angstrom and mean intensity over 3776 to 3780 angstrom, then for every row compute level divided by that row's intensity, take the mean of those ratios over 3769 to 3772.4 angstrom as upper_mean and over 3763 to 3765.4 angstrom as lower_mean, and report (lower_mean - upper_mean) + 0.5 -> 0.49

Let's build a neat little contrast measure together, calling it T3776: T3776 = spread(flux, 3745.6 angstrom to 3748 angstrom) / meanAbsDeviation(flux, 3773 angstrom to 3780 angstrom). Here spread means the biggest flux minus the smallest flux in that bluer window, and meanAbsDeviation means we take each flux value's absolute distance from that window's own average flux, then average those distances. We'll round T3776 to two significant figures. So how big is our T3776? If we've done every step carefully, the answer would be 1.4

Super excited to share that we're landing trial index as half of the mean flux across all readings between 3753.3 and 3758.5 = 7.08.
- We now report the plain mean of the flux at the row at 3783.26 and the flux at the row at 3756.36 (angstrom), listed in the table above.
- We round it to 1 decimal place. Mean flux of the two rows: 14.2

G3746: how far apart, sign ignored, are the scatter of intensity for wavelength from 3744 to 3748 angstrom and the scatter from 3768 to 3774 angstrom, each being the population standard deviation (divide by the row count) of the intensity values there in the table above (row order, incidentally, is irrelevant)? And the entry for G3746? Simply 1.0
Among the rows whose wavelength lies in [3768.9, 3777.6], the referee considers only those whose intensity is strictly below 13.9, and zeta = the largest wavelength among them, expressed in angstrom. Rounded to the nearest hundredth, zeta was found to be 3776.30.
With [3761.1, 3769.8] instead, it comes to 3768.48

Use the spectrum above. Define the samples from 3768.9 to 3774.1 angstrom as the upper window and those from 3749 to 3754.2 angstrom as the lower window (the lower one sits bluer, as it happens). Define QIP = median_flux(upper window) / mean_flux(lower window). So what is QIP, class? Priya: 0.877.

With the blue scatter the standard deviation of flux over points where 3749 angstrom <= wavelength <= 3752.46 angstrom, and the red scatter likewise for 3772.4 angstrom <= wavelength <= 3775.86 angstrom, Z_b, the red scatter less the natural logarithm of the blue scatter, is 0.5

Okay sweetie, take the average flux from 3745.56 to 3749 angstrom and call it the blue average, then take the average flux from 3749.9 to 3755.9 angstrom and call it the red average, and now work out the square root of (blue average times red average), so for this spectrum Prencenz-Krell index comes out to 14.3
